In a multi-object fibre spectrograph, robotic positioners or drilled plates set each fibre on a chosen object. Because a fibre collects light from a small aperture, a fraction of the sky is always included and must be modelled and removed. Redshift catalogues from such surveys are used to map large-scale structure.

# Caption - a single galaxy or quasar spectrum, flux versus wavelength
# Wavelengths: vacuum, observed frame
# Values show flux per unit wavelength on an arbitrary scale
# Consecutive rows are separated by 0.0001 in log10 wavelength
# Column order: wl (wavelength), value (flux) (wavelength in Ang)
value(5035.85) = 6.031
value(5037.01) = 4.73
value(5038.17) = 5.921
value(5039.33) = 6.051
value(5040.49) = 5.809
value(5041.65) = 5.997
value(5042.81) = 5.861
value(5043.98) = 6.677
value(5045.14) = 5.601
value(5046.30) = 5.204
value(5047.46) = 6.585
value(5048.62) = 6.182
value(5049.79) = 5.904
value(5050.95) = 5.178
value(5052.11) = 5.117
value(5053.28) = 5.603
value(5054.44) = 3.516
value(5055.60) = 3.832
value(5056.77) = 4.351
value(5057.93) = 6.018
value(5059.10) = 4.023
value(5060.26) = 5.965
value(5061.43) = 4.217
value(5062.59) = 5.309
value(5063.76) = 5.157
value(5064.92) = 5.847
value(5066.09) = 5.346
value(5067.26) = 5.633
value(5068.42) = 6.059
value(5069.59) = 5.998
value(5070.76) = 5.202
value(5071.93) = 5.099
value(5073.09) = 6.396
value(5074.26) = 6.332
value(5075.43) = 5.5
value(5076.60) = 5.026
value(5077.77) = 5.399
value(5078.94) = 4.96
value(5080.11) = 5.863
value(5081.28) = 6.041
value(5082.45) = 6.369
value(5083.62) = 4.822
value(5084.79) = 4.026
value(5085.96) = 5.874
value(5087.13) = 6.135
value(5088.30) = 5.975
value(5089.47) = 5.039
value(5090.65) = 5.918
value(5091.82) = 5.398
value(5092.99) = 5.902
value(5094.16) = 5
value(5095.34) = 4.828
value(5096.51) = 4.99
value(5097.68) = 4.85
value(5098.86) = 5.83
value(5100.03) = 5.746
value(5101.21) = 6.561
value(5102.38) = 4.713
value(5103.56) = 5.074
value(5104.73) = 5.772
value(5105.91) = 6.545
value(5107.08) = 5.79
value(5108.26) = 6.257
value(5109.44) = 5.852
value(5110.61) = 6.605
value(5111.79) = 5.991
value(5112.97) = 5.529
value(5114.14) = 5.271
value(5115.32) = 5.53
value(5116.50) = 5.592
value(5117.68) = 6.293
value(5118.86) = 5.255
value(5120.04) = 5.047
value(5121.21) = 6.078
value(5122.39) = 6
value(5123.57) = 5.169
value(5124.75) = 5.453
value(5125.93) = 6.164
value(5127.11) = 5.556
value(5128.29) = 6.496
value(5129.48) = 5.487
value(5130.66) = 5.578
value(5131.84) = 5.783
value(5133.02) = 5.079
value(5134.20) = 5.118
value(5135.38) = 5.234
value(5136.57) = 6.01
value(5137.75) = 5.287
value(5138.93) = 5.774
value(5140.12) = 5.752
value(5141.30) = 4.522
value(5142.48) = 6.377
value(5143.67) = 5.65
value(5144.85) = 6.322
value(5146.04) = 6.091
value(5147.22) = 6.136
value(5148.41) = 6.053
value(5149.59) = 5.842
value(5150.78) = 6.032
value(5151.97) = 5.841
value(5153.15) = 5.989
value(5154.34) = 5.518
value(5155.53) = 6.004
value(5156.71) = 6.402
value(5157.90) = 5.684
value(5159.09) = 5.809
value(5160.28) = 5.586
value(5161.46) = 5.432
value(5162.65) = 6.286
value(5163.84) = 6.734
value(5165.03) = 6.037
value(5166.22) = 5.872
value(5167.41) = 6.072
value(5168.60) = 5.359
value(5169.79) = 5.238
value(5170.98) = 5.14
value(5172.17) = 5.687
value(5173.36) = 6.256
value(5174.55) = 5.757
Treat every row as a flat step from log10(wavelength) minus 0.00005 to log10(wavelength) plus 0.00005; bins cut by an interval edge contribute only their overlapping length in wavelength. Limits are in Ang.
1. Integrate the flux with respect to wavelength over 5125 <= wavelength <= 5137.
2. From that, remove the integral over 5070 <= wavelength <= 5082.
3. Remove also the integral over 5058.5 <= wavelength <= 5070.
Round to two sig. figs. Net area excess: -61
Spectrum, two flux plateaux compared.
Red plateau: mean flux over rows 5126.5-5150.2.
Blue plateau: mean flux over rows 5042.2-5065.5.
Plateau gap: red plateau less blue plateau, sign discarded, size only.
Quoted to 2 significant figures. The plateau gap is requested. 0.40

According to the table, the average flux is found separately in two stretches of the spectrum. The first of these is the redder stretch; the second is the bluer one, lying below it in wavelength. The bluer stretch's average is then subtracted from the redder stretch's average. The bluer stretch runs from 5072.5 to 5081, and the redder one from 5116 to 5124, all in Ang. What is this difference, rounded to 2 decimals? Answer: -0.01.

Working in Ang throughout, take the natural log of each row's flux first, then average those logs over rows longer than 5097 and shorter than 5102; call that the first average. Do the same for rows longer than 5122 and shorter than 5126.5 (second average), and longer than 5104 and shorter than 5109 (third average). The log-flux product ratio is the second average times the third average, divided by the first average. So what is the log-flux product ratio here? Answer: 1.80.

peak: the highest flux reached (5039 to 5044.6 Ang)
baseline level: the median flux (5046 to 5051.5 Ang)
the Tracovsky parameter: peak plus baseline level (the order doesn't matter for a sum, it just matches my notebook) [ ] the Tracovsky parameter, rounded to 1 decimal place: 12.6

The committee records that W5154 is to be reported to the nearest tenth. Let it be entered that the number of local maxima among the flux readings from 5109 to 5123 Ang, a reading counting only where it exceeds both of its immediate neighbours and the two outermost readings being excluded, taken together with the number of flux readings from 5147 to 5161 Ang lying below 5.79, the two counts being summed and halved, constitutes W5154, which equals 3.0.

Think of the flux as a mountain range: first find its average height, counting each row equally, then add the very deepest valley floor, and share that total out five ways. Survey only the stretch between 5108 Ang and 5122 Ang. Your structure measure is 2.16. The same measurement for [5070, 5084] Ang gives 2.08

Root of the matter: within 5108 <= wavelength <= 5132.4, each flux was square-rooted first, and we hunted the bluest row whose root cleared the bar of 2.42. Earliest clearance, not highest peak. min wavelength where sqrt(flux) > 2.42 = 5108.26 Ang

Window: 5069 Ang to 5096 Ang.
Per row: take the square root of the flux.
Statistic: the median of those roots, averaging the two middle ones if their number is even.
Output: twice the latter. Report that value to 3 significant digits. 4.69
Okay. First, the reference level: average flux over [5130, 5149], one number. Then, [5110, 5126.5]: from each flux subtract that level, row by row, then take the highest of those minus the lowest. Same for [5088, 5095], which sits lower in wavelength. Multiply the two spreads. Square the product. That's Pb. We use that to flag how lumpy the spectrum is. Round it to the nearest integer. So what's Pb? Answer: 2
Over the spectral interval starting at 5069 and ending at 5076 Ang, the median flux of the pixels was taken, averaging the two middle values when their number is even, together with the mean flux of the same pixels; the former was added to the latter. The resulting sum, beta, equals 11.5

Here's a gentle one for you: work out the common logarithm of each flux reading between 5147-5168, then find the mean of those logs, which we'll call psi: 0.775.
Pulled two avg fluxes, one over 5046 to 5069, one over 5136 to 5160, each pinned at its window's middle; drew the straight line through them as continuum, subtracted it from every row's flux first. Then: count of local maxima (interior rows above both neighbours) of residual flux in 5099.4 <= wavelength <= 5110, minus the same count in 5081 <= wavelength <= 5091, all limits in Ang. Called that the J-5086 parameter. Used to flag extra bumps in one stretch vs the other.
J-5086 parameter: 1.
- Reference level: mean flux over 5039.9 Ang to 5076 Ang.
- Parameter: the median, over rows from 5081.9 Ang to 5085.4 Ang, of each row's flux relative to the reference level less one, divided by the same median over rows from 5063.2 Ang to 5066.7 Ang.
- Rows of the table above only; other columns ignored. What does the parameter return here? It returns 5.3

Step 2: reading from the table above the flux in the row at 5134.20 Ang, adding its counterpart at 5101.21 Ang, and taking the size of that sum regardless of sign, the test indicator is 11.7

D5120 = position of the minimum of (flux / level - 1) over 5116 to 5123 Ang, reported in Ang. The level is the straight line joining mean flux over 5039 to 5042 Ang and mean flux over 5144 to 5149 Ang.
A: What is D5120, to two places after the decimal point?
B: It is 5120.04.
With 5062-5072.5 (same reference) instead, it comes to 5071.93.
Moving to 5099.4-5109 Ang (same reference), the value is 5102.38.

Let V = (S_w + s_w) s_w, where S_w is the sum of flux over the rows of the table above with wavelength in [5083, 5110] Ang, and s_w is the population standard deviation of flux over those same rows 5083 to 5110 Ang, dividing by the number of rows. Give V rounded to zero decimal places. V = 81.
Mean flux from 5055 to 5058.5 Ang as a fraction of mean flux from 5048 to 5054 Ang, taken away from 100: 99.15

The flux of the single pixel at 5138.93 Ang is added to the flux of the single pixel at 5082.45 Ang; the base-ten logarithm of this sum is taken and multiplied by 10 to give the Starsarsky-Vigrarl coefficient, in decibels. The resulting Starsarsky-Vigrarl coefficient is 10.8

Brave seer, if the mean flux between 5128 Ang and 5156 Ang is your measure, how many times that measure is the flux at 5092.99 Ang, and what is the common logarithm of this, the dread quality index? 0.01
